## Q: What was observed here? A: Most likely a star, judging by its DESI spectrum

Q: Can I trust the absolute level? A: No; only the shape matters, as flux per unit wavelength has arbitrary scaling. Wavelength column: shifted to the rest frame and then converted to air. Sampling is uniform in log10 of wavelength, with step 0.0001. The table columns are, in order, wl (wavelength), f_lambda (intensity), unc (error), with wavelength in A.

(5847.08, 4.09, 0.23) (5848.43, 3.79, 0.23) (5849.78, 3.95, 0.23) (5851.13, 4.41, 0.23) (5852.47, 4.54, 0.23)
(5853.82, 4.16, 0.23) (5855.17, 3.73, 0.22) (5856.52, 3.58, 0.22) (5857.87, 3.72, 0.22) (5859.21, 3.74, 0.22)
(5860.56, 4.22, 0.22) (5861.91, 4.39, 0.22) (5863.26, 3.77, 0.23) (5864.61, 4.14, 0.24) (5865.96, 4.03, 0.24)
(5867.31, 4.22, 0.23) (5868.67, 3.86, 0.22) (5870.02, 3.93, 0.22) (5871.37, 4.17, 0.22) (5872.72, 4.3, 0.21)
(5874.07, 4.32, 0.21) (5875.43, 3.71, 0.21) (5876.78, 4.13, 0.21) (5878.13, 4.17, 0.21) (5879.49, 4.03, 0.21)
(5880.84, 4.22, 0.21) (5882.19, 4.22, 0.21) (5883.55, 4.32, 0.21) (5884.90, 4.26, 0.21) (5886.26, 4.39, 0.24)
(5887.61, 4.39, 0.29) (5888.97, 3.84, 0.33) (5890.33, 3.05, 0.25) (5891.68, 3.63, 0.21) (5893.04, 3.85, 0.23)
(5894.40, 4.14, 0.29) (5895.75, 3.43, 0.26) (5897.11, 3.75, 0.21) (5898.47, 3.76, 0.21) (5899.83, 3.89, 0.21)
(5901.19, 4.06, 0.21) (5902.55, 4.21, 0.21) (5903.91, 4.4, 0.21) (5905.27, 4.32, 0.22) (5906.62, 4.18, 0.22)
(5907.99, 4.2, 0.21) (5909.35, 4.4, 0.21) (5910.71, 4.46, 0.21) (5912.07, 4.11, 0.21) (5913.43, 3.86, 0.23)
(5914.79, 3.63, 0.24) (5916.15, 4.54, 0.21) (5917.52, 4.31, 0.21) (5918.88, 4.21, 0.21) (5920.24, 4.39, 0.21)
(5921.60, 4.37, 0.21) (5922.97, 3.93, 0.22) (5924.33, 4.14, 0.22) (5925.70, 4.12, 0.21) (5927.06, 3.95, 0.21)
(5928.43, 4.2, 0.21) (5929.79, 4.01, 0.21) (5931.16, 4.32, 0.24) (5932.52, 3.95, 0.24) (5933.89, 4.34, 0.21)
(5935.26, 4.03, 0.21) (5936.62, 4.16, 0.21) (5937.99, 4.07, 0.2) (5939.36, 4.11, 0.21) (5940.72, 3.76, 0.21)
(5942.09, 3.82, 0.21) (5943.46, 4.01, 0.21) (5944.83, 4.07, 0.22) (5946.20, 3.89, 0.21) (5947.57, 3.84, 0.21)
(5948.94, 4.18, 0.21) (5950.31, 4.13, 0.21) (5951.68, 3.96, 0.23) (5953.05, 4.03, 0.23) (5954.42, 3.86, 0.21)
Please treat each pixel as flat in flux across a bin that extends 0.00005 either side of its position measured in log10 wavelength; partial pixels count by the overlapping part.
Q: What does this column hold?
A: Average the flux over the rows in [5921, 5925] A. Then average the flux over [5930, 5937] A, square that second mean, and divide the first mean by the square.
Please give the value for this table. 0.240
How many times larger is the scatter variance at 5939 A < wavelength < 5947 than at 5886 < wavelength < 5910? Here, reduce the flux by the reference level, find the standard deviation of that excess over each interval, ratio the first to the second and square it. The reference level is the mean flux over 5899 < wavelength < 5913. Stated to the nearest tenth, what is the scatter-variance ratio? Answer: 0.1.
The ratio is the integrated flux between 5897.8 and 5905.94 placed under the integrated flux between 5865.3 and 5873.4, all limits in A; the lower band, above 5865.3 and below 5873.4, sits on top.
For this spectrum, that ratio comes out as 0.99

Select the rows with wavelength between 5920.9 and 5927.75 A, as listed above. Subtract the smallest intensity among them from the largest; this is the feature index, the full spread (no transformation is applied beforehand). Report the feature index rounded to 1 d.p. 0.4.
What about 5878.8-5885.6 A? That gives 0.3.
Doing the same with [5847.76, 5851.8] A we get 0.6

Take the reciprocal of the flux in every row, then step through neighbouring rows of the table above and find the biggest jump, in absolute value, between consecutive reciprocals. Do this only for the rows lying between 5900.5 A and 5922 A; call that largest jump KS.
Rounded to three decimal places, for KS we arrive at 0.055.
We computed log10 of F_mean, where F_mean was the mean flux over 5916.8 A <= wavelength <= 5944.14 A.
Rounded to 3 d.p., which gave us 0.614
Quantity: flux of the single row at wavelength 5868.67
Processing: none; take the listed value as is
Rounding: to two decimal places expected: 3.86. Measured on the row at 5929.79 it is 4.01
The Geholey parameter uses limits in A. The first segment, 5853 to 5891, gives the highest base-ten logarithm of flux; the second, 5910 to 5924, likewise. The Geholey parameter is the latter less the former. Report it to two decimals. 0.01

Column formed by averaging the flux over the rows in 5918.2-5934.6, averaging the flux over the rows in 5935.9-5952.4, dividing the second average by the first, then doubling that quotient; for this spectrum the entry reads 1.92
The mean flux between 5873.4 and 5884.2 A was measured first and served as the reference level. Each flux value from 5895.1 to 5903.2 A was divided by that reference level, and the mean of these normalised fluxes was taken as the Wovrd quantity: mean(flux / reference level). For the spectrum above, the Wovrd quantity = 0.93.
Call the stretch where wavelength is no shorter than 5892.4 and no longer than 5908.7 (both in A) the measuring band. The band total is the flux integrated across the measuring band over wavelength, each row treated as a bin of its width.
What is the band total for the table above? 65.5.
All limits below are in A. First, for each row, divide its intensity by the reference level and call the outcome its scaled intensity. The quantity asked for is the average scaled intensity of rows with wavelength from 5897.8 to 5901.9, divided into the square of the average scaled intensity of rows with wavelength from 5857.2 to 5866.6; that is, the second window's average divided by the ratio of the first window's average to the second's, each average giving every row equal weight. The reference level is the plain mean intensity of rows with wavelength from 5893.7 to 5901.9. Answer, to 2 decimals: 1.07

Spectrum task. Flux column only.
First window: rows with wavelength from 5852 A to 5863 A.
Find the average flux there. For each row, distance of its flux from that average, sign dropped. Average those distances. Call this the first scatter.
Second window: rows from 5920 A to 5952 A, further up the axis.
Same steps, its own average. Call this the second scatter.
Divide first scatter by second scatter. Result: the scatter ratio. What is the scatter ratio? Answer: 2.3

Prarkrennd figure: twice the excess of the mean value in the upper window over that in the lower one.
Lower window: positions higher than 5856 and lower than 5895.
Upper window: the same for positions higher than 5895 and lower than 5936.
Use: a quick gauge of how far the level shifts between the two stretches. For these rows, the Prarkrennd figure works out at 0.18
